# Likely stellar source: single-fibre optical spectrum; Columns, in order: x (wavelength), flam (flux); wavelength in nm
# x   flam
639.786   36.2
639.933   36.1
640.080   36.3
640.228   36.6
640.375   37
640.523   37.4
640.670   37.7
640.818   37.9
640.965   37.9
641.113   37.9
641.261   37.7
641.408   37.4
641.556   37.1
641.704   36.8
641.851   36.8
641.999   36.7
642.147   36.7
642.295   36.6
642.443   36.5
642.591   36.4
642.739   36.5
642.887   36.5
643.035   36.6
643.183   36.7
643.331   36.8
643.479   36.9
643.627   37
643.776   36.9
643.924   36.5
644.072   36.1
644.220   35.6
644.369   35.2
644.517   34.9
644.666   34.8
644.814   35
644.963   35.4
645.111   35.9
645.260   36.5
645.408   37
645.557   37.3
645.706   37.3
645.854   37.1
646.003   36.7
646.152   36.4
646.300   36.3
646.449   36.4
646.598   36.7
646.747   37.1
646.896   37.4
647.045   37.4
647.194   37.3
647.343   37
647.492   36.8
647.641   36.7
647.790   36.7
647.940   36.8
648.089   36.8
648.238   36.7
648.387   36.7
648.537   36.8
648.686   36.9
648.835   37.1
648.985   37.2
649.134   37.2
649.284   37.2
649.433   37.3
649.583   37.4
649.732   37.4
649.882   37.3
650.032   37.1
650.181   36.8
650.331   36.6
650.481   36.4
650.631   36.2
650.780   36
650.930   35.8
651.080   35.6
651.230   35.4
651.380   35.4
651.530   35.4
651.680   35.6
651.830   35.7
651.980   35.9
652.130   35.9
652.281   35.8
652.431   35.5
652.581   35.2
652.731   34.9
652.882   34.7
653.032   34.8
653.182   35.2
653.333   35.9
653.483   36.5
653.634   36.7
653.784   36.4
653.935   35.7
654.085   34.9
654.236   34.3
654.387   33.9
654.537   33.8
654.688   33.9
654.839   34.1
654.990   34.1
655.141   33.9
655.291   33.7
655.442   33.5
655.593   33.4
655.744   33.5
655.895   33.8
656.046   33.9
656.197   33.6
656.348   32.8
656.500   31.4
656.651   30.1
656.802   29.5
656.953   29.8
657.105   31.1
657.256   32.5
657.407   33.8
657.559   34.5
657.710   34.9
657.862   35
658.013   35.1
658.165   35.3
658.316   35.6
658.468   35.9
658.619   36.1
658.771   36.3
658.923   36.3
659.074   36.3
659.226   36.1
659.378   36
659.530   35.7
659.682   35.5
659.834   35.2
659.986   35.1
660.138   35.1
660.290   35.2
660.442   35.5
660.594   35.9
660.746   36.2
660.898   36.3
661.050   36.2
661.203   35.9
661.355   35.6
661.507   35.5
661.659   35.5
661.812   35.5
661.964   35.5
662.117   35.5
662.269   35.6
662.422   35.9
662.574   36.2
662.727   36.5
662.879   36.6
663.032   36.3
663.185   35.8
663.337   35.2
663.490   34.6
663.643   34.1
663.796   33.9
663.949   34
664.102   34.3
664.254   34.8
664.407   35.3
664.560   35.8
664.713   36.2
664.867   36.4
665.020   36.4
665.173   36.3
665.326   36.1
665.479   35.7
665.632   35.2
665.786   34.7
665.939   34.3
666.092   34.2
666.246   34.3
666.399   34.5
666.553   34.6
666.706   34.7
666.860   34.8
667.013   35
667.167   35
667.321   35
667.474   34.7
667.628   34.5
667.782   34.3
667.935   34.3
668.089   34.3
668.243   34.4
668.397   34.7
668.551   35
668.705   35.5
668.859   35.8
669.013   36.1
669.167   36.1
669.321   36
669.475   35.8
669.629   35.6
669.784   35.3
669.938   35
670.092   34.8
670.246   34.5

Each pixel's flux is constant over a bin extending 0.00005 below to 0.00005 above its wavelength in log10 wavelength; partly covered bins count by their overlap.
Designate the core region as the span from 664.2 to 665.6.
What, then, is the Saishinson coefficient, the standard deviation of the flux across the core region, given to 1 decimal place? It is 0.5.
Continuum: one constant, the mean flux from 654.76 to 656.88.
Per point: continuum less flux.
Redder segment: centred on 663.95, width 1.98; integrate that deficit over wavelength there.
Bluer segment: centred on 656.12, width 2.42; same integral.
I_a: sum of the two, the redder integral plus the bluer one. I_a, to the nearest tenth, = -3.3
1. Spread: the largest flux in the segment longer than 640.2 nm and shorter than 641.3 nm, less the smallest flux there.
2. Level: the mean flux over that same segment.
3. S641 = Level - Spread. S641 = 36.2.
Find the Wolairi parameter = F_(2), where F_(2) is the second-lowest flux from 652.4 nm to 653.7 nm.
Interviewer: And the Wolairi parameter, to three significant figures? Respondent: 34.8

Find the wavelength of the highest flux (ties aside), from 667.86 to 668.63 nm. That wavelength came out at 668.551 nm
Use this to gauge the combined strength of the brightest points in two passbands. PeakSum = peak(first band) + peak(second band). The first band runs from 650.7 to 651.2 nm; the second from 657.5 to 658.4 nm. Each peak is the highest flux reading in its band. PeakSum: 71.6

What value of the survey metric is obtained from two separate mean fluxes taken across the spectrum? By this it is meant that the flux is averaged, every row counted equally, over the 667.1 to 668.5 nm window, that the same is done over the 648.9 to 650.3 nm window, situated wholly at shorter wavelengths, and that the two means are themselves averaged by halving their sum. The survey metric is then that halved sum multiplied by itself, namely 1288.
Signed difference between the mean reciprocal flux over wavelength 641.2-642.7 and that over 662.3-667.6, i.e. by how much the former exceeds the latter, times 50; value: -0.06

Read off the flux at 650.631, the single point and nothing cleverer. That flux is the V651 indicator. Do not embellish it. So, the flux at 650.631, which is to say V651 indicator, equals 36.2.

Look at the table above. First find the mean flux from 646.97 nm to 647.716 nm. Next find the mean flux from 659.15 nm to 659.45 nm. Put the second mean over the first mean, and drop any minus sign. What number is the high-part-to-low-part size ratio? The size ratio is 0.97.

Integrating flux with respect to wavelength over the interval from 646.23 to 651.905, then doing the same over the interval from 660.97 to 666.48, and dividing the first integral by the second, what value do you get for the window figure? 1.1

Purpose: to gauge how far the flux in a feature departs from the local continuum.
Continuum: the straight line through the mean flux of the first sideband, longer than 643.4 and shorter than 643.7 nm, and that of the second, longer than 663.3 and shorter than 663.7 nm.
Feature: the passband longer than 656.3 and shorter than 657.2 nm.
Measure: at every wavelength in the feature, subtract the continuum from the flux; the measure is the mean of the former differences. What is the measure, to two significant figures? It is -4.6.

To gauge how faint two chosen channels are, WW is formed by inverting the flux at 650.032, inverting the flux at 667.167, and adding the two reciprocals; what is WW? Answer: 0.0555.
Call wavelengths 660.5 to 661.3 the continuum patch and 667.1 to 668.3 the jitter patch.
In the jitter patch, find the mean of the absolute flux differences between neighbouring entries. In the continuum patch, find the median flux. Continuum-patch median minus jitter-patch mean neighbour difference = 36.1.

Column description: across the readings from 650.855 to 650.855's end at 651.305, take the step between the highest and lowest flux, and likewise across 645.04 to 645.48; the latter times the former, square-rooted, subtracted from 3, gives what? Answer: 2.34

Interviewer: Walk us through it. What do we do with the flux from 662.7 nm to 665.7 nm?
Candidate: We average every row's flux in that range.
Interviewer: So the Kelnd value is 35.5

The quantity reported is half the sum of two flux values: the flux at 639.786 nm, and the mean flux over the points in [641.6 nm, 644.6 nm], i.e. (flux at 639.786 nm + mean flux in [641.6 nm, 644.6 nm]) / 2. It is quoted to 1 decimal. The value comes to 36.3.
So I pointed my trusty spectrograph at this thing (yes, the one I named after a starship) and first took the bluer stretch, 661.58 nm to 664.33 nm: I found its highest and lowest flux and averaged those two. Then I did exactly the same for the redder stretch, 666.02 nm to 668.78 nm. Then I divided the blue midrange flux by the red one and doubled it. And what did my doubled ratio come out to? 2.02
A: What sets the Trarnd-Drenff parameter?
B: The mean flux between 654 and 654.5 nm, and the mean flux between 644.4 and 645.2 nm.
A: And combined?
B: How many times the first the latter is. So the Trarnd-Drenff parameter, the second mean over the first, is 1.02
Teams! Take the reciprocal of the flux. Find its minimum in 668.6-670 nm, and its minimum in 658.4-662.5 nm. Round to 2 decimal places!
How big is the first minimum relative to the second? 1.01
